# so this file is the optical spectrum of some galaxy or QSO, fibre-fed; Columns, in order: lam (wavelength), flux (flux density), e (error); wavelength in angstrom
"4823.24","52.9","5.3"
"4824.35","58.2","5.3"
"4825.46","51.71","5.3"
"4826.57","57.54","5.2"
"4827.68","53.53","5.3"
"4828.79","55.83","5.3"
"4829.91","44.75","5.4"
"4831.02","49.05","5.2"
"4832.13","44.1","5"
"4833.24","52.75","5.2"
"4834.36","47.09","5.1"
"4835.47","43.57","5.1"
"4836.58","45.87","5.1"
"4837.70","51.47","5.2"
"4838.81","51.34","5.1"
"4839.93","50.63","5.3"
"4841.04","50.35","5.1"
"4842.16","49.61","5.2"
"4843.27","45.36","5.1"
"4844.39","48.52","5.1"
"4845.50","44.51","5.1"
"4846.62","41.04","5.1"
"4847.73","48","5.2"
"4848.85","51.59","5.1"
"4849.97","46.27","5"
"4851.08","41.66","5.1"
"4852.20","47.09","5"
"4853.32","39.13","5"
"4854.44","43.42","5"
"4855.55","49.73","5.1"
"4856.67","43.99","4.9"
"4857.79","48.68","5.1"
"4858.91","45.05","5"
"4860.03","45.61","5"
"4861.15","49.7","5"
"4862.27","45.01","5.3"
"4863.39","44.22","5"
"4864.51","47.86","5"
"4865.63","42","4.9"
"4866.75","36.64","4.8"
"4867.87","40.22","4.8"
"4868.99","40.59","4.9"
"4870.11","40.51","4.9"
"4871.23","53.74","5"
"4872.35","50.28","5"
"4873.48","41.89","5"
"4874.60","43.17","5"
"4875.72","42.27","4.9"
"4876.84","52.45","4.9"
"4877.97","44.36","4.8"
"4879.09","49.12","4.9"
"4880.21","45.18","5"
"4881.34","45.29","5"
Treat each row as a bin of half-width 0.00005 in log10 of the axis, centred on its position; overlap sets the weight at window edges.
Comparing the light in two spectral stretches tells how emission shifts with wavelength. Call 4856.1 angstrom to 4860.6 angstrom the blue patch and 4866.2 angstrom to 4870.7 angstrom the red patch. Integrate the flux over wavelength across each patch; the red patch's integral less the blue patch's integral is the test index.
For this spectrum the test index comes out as -28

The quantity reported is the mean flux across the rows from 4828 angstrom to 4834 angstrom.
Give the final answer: 49.3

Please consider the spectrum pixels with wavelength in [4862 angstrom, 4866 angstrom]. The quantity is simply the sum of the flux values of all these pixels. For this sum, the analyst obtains 179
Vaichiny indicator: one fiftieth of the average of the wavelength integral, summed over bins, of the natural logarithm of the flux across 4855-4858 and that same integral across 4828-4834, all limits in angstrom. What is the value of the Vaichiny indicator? 0.35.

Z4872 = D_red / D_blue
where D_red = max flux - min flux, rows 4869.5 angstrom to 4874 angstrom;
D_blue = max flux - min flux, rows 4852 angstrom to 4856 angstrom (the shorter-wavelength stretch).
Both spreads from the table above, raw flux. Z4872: 1.2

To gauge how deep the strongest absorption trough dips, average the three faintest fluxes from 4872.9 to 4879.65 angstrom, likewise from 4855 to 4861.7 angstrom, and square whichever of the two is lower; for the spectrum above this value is 1801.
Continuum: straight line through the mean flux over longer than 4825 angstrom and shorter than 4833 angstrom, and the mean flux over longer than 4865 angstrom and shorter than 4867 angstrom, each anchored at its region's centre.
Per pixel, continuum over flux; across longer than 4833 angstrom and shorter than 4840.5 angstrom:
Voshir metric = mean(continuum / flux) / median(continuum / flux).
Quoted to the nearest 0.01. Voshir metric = 1.06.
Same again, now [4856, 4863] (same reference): 0.99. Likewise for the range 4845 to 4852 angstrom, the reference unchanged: 1.00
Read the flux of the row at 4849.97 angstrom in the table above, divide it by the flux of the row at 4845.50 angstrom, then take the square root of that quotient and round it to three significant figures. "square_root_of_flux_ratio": 1.02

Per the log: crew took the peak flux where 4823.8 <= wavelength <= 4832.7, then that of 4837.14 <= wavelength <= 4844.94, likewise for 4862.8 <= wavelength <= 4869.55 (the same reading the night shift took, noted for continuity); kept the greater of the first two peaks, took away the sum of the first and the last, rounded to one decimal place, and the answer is -47.9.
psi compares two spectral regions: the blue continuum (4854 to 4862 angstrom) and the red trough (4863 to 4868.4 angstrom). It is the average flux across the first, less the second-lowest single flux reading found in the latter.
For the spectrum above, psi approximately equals 6.4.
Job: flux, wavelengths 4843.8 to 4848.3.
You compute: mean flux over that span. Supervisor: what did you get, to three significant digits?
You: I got 45.5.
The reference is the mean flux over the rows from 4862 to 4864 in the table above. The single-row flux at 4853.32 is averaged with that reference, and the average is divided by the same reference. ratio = 0.94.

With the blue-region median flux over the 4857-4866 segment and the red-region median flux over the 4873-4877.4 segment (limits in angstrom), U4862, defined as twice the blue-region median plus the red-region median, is 133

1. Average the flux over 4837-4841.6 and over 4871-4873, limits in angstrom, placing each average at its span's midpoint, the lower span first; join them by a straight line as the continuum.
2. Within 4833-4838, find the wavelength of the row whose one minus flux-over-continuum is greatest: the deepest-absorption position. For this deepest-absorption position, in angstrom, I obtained 4835.47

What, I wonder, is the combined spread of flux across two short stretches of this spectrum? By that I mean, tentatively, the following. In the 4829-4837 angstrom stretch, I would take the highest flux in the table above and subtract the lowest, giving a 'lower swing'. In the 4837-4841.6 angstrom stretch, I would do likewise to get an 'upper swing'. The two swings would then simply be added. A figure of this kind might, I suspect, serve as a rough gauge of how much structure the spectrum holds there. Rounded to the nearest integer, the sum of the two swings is 10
